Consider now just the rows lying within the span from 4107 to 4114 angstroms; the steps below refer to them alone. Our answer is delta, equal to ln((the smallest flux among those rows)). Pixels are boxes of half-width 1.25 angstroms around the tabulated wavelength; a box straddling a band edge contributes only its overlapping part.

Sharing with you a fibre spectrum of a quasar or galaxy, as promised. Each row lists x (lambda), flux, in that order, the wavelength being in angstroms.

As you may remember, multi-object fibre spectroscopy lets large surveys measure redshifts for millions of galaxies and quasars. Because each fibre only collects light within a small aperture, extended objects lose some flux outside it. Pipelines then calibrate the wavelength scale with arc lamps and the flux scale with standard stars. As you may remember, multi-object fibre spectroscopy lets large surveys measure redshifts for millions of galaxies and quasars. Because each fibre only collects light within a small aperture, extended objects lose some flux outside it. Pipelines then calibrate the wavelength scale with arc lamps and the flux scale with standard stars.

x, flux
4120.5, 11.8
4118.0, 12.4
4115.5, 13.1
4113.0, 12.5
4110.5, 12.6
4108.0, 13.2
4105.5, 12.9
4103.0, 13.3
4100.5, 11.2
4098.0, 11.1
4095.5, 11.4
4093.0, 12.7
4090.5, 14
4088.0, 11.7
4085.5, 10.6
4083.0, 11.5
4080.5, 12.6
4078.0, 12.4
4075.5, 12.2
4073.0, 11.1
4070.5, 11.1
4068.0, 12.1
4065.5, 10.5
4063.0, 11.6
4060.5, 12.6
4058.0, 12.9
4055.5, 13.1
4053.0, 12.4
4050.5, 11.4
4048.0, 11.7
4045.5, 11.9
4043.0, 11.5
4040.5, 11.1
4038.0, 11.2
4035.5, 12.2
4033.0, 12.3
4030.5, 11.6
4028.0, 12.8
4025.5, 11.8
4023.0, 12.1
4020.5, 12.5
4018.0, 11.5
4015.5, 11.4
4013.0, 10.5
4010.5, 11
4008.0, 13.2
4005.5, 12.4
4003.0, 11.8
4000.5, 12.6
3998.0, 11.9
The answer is 2.53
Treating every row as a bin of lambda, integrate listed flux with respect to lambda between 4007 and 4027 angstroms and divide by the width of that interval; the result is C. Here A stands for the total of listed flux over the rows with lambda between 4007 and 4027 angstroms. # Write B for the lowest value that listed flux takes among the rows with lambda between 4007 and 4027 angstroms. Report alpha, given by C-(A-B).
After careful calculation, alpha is -71.8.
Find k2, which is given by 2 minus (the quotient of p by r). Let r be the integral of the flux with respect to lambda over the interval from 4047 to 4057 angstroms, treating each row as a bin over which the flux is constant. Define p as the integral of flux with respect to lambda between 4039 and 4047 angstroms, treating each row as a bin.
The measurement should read 1.2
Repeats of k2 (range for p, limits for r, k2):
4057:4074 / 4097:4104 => -0.4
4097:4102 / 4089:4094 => 1.2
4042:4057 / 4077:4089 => 0.7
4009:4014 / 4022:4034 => 1.6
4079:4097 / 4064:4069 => -1.9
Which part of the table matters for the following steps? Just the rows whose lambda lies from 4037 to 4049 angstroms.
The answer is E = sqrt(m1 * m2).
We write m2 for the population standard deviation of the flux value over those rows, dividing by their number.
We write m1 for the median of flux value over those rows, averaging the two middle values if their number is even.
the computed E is 1.9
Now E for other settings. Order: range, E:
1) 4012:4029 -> 2.9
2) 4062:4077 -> 2.6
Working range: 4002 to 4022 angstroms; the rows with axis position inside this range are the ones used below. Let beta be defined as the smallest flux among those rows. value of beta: 10.5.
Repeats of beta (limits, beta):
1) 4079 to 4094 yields 10.6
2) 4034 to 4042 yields 11.1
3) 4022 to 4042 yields 11.1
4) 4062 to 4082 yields 10.5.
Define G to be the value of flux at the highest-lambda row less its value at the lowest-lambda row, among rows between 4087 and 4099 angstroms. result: -0.6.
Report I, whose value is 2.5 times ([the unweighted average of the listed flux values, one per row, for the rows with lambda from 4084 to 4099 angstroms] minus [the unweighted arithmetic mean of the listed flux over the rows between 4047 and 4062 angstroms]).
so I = -1.1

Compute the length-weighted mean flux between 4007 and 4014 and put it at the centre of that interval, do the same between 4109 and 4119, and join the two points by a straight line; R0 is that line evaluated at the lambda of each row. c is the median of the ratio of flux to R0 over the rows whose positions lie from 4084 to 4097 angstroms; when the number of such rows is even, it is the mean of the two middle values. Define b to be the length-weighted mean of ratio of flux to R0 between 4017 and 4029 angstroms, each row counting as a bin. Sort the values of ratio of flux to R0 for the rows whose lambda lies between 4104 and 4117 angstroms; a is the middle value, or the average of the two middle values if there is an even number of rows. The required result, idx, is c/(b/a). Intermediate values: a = 1.03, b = 1.04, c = 0.94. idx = 0.93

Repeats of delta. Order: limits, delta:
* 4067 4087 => 2.36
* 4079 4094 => 2.36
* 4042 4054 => 2.43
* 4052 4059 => 2.52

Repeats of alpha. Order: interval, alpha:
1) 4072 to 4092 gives -73.5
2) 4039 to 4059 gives -72.9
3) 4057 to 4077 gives -71.8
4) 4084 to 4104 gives -73.4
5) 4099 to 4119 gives -77.4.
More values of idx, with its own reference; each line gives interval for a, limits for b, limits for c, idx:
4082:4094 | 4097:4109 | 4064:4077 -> 0.87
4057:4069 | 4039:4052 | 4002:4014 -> 1.06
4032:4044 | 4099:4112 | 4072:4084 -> 0.96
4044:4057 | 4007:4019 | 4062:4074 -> 0.91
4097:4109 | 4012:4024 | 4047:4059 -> 1.06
